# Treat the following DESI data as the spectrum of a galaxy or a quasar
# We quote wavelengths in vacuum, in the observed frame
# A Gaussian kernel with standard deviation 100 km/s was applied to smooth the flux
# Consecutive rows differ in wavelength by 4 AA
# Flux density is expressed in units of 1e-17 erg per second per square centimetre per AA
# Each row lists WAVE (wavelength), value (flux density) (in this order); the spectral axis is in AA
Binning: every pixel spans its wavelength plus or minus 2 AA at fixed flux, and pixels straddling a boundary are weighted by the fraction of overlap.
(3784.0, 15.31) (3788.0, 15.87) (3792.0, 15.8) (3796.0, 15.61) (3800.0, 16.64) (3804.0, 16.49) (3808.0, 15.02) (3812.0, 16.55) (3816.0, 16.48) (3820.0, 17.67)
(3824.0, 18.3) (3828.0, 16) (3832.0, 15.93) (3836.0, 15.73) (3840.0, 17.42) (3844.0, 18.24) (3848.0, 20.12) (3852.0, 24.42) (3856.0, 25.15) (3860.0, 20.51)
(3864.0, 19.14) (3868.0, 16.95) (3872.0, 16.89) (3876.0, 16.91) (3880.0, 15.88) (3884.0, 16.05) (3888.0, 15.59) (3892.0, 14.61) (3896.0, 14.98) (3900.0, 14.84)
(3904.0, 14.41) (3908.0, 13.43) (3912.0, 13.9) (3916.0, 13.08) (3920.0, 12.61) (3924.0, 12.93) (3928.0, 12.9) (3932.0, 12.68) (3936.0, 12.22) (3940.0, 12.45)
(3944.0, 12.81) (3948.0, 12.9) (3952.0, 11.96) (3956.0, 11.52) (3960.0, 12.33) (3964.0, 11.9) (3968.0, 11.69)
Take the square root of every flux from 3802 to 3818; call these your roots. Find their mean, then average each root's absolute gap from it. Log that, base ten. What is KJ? -1.15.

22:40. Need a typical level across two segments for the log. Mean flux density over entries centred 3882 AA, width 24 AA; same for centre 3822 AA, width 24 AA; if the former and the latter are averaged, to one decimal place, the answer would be 16.4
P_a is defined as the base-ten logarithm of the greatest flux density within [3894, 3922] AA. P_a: 1.18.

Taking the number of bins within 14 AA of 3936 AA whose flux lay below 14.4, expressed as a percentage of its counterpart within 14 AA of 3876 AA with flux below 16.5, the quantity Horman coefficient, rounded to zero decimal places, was 233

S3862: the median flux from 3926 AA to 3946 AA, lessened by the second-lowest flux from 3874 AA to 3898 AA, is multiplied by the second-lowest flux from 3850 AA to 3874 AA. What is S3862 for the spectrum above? -39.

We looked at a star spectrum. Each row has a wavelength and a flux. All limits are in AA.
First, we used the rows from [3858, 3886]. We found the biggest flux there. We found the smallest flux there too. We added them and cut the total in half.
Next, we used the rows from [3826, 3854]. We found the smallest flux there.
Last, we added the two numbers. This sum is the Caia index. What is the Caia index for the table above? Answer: 33.9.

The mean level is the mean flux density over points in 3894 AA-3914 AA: 14.3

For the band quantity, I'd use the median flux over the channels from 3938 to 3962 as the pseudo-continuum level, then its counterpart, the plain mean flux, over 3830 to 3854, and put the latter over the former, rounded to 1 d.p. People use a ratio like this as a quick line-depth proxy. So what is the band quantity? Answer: 1.5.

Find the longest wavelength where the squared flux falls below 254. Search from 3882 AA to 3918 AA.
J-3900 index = 3916.0 AA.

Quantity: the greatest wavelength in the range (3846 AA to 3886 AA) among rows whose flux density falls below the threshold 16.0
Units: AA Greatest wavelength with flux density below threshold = 3880.0 AA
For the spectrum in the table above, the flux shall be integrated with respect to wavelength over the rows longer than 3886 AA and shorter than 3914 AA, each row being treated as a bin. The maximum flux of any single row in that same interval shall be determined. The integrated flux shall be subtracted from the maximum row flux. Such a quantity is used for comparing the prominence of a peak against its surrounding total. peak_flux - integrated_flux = -391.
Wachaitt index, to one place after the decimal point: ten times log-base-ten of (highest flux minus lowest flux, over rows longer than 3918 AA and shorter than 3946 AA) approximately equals -1.5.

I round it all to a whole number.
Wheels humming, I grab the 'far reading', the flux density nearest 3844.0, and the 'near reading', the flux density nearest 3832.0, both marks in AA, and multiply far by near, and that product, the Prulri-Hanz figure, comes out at 291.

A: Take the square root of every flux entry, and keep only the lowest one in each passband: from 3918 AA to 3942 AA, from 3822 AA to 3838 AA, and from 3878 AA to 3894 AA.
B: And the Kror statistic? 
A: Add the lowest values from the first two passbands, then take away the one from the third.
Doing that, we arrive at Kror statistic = 3.64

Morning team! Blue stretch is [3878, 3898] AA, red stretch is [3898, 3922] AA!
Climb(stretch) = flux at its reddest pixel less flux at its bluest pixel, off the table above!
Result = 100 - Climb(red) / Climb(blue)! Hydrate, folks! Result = 98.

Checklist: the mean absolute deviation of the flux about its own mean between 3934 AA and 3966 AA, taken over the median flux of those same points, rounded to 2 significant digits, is 0.029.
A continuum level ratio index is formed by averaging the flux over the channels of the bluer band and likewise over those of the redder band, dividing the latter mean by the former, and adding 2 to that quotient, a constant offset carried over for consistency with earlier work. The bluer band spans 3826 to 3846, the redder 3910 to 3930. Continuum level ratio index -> 2.79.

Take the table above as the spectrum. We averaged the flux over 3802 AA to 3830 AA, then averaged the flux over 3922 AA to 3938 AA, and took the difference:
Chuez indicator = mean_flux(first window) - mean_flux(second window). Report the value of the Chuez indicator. 4.0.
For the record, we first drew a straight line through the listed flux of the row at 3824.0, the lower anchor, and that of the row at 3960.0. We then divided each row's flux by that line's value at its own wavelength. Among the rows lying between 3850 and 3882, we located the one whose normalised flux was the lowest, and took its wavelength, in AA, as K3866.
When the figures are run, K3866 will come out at 3880.0 AA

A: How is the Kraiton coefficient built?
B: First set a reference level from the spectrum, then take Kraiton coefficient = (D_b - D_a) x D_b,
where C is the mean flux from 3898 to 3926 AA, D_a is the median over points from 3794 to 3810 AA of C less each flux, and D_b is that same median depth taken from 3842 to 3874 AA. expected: 22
